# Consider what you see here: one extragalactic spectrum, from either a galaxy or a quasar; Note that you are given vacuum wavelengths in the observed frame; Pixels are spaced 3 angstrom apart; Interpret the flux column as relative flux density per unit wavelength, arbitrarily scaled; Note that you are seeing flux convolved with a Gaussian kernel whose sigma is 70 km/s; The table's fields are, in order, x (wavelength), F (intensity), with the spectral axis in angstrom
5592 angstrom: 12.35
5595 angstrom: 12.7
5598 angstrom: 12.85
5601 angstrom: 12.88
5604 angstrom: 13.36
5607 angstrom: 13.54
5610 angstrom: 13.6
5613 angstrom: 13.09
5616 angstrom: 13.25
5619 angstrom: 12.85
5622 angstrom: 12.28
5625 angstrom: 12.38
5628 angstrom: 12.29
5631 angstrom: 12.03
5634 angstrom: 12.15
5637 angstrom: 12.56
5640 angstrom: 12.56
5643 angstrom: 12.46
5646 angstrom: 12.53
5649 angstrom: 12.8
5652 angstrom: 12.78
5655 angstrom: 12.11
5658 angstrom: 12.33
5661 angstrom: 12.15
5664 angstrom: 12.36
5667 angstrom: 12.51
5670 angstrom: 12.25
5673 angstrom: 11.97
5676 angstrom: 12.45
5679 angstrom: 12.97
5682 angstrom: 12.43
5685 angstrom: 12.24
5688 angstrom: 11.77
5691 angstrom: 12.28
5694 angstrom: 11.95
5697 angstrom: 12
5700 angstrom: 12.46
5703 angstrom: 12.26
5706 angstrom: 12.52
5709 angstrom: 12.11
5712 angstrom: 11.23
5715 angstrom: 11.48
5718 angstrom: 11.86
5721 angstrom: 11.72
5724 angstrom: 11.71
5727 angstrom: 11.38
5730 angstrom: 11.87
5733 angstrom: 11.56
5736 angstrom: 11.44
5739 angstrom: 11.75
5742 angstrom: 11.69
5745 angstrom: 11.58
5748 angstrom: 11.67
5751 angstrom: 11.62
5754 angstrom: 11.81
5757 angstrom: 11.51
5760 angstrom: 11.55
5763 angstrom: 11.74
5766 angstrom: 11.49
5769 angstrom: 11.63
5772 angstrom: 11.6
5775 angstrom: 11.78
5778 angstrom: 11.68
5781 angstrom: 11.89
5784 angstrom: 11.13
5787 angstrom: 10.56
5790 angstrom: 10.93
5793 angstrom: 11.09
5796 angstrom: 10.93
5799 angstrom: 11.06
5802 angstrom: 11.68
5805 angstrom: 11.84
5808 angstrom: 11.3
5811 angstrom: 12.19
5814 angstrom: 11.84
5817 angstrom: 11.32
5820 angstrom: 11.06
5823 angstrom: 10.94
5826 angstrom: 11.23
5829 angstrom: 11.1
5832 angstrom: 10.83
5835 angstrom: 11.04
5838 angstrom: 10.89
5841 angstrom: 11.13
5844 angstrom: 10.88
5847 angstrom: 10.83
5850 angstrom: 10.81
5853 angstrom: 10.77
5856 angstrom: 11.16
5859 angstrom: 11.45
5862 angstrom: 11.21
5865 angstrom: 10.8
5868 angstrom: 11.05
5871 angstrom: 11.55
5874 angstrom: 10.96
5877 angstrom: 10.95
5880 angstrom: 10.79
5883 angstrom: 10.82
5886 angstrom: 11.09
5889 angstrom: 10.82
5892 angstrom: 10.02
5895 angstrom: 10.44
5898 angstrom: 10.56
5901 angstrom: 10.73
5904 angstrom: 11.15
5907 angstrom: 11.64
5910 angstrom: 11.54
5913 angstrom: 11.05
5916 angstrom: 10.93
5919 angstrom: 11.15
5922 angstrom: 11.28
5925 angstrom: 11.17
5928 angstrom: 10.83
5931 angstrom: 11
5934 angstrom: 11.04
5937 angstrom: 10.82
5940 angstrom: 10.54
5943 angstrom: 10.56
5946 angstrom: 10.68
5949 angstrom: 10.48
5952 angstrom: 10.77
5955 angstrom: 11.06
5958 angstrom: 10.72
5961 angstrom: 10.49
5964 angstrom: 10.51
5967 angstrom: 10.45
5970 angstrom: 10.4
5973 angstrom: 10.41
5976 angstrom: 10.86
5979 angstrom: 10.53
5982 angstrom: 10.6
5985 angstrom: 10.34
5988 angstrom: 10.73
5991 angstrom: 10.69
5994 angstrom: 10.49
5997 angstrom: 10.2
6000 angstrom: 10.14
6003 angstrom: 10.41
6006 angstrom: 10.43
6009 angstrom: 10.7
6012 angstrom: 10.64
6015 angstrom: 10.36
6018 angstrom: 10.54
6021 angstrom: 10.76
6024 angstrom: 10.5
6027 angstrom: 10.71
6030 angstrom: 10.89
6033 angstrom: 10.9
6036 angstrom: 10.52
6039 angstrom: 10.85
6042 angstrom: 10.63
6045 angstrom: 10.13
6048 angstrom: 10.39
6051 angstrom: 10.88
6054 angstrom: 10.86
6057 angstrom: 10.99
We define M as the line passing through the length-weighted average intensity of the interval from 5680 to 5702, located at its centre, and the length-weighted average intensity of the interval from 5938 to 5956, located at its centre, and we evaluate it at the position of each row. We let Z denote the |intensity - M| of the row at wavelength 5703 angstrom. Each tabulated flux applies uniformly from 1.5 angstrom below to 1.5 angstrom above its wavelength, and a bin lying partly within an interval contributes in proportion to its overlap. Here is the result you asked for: 0.15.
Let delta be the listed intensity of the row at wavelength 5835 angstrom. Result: 11.04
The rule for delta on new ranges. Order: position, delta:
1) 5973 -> 10.41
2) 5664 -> 12.36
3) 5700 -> 12.46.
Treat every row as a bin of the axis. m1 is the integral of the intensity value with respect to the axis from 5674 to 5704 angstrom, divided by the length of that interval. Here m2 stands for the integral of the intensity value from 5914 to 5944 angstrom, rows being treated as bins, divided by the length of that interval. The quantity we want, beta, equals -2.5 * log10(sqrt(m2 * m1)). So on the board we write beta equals -2.66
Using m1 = 12.3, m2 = 10.9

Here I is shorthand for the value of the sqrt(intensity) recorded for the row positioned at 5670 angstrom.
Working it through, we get 3.50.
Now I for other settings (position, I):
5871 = 3.40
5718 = 3.44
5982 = 3.26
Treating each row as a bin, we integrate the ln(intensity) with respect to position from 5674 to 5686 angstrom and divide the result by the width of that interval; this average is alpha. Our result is 2.526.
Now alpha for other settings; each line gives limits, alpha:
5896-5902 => 2.363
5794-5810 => 2.431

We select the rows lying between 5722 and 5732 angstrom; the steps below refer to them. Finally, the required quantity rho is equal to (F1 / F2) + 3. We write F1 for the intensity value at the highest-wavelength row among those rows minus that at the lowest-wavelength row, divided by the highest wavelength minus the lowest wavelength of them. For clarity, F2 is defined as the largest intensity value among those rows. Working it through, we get 3.00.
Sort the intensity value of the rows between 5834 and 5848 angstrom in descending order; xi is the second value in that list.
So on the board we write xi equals 11.04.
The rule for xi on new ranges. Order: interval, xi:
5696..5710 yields 12.46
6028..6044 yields 10.89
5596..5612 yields 13.54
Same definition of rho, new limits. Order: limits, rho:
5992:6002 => 2.99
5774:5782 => 3.00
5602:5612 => 3.00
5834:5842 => 3.00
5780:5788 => 2.98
